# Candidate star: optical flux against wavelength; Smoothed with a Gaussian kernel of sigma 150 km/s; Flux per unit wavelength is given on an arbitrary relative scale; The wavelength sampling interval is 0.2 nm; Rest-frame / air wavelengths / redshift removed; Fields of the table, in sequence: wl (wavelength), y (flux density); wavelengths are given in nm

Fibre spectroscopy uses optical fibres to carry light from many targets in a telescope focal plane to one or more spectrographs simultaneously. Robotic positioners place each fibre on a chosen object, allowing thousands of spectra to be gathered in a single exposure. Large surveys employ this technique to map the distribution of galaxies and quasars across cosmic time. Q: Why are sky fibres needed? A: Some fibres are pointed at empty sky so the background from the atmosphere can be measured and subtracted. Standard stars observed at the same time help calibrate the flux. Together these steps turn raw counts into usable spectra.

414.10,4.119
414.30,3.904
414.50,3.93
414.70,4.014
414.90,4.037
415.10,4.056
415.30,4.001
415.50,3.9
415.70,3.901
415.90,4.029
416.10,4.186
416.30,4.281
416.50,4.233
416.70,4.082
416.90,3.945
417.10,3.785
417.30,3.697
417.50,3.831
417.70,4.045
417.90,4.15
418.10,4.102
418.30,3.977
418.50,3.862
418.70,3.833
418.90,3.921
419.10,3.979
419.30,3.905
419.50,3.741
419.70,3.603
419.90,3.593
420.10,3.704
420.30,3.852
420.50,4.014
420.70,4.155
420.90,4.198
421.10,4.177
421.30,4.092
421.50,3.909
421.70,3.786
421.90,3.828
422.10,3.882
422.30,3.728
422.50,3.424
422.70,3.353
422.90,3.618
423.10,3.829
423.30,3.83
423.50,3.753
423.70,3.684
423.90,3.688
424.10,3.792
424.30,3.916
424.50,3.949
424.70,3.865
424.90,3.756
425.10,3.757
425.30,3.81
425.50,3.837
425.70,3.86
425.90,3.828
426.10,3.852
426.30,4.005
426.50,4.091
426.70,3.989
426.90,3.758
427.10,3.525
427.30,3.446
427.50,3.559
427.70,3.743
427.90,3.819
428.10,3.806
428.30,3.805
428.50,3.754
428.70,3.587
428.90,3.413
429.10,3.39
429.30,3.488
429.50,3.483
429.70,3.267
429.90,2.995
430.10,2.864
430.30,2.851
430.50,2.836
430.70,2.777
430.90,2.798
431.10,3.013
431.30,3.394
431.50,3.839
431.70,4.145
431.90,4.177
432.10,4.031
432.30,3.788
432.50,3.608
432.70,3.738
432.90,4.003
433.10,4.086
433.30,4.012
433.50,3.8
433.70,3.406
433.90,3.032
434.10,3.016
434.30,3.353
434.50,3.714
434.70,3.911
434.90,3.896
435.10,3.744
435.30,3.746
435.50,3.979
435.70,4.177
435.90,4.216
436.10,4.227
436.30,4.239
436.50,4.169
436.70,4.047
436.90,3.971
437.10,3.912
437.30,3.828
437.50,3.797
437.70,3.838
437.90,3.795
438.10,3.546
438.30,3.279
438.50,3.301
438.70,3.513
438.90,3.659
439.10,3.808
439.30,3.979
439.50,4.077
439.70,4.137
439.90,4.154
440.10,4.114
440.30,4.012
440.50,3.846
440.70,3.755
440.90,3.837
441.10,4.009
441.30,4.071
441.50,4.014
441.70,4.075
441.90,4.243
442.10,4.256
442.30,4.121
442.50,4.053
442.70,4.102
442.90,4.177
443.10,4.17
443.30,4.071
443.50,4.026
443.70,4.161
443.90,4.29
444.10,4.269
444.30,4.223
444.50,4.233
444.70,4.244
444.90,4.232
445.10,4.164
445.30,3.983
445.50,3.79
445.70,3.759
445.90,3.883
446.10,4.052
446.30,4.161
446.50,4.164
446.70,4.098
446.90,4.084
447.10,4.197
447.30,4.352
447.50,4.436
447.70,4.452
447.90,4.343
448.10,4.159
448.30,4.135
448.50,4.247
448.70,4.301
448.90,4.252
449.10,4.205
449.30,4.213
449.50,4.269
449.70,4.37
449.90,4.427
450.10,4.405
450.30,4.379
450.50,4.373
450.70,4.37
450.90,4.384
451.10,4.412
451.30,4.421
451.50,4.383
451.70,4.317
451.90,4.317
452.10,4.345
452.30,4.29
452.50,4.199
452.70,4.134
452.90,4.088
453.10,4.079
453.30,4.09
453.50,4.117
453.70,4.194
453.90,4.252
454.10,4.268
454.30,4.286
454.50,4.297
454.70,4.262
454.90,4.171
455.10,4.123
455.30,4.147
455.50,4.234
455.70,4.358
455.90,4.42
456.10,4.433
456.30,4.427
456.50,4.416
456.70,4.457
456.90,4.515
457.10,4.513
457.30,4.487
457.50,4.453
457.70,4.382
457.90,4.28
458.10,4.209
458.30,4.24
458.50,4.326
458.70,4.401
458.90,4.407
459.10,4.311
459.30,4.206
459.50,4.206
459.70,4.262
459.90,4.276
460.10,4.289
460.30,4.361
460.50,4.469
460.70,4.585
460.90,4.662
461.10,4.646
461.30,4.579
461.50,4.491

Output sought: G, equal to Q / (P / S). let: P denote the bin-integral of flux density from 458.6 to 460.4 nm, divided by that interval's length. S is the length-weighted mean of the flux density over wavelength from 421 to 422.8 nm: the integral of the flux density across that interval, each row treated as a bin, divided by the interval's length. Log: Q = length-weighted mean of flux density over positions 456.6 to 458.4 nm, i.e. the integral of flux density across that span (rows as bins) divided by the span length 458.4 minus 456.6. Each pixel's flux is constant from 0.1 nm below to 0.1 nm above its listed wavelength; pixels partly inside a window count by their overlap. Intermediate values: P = 4.3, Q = 4.4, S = 3.80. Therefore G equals 3.88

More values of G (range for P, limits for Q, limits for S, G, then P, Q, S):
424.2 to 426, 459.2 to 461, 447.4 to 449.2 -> 4.87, 3.8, 4.4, 4.28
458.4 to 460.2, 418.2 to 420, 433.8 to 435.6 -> 3.20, 4.3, 3.8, 3.60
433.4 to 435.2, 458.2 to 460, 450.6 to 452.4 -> 5.29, 3.5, 4.3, 4.36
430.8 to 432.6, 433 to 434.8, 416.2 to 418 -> 3.95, 3.6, 3.6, 4.01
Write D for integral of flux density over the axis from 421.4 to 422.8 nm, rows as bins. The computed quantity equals 5.18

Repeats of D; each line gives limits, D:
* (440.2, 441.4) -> 4.71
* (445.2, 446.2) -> 3.89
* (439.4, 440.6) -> 4.87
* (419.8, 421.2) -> 5.54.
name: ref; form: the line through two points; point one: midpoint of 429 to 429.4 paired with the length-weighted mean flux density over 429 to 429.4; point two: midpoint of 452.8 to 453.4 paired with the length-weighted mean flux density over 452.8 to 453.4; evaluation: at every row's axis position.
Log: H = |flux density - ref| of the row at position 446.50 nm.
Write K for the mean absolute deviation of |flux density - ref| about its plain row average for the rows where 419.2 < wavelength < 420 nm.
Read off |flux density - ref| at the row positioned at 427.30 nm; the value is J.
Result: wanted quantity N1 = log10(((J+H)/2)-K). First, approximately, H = 0.26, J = 0.06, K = 0.12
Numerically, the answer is -1.4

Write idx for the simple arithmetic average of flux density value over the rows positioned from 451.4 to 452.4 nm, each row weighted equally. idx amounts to 4.3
